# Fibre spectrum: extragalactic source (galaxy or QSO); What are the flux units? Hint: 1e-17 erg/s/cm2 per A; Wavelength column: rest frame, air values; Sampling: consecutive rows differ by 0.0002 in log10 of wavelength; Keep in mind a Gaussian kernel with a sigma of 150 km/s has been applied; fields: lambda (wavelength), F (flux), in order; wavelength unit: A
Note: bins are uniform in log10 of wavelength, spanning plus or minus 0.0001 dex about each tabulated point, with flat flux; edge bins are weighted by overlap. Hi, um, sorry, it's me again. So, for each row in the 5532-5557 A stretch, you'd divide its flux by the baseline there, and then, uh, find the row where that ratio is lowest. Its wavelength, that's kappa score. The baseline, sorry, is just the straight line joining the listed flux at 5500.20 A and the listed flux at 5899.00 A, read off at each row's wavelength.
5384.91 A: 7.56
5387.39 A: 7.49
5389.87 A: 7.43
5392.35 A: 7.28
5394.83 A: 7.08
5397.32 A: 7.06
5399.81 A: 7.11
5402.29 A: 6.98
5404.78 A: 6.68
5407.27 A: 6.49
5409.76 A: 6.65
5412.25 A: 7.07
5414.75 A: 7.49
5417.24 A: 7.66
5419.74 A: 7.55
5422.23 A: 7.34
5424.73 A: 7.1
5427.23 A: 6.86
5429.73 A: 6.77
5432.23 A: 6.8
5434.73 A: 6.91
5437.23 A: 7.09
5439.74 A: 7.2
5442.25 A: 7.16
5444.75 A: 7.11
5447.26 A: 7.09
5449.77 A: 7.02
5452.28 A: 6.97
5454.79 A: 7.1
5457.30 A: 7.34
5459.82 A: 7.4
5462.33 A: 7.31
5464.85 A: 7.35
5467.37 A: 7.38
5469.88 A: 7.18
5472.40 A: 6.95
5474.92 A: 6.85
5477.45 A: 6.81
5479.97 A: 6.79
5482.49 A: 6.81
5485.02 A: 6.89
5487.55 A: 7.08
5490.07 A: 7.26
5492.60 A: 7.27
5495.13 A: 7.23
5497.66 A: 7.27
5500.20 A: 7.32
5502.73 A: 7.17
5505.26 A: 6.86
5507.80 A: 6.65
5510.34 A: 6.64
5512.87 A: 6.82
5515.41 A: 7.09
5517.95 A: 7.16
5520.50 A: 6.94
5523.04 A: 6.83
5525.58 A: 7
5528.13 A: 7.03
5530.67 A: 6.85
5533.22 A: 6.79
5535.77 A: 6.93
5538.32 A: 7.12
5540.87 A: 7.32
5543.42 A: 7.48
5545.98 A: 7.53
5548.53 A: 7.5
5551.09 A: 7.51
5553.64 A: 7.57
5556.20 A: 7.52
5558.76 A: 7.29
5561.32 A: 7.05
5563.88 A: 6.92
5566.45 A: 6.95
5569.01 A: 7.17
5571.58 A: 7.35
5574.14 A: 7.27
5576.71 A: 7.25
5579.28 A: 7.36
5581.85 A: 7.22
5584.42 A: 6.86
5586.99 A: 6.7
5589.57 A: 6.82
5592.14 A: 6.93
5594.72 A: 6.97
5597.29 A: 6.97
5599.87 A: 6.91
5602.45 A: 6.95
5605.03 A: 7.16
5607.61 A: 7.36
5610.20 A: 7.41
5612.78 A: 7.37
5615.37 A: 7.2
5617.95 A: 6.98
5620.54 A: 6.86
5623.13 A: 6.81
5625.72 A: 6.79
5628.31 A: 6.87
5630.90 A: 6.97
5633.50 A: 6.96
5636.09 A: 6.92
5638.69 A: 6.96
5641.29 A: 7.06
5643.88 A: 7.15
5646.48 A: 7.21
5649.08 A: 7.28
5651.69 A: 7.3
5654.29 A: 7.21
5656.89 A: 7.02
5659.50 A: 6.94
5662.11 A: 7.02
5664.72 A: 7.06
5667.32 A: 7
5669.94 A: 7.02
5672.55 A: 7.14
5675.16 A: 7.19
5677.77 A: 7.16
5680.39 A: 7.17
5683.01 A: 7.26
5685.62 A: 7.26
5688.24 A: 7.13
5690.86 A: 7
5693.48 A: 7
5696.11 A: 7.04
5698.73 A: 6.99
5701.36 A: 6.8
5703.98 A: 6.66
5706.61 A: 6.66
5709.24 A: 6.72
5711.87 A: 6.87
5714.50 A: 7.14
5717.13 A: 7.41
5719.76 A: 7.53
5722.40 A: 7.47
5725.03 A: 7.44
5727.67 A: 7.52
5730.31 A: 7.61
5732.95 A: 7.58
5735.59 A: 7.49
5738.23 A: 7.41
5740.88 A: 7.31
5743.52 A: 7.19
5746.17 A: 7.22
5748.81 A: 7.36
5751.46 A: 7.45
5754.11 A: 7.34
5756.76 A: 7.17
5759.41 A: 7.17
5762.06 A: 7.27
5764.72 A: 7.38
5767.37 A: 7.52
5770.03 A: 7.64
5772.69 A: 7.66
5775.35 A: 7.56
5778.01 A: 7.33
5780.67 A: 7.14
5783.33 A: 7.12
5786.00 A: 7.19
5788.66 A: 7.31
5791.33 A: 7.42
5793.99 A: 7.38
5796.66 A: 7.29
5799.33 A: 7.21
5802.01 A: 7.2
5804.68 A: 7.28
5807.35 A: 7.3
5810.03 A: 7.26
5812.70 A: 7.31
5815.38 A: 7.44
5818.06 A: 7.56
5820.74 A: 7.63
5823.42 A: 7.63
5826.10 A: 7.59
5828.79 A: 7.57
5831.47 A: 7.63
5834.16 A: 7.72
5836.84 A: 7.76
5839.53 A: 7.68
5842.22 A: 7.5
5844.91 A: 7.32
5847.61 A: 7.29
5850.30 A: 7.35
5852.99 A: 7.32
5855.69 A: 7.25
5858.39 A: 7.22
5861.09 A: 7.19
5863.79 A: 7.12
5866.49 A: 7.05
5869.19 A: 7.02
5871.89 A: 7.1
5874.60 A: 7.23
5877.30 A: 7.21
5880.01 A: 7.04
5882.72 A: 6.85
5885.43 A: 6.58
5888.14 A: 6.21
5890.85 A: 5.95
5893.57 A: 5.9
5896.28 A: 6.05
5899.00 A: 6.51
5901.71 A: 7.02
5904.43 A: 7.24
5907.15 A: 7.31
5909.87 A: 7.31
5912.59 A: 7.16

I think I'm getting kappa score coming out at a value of 5533.22 A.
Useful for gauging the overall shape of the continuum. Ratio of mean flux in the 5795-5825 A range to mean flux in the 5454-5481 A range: 1.03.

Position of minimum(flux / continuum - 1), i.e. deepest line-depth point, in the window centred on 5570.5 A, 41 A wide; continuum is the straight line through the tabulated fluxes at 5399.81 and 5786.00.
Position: 5586.99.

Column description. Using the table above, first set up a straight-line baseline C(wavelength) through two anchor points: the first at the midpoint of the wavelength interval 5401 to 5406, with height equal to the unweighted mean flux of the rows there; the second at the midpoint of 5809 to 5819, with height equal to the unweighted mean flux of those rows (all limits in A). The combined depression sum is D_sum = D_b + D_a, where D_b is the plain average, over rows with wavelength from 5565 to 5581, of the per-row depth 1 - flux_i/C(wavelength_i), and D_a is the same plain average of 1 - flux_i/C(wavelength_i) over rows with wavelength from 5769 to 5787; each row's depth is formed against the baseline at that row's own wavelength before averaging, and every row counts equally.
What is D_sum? -0.03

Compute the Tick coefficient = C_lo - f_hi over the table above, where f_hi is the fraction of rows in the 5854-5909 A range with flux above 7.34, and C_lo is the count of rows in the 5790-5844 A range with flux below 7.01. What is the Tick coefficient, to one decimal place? 0.0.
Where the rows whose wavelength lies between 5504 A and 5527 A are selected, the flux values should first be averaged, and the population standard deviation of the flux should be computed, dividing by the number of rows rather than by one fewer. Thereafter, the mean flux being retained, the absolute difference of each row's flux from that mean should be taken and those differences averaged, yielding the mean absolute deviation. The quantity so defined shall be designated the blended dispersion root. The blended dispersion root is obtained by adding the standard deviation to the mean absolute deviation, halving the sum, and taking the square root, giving 0.39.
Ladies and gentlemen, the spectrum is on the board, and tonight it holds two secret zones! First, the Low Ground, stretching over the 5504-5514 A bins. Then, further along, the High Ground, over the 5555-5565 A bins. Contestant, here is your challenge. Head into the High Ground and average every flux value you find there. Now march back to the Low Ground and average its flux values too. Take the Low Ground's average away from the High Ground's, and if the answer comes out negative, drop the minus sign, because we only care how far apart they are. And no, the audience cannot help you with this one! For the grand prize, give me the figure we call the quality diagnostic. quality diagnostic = 0.5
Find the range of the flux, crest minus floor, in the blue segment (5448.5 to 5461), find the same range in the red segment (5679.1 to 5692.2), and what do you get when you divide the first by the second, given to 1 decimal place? 1.7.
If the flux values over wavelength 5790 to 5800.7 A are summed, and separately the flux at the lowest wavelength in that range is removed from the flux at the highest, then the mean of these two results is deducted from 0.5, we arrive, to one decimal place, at -14.0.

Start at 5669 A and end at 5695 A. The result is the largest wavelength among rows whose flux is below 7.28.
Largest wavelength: 5693.48 A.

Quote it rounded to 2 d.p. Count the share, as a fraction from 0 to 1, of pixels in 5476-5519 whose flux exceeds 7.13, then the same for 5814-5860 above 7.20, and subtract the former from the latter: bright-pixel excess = 0.59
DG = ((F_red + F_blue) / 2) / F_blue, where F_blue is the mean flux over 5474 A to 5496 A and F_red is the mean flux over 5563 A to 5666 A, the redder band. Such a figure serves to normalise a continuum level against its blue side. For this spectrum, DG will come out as 1.00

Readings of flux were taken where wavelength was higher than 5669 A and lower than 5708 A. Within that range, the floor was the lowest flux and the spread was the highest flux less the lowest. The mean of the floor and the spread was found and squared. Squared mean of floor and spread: 13.2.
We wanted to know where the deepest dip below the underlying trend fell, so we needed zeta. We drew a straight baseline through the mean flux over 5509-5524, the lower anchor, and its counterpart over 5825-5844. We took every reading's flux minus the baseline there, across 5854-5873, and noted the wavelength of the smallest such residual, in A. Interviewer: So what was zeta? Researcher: 5869.19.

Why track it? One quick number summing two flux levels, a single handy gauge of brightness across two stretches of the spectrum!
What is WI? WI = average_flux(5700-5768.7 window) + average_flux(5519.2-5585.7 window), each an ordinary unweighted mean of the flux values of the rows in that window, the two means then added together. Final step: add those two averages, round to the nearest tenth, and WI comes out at 14.4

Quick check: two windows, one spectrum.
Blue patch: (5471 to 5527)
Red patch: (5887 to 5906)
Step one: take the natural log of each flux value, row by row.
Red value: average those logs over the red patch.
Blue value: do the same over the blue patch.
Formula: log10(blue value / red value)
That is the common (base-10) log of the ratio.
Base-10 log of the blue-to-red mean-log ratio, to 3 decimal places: 0.020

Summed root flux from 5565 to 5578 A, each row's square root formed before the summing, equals 13.4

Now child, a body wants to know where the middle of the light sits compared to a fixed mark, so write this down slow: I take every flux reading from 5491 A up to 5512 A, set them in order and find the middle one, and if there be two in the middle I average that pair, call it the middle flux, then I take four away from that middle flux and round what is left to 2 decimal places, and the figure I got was 3.20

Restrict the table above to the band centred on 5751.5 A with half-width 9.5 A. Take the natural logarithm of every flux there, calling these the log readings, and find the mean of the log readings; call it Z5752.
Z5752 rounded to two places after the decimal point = 1.98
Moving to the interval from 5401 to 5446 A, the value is 1.95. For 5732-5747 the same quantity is 2.00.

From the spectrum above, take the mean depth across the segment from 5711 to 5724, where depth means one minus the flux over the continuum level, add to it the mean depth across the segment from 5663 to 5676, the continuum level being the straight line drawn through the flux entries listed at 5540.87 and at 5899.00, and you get -0.06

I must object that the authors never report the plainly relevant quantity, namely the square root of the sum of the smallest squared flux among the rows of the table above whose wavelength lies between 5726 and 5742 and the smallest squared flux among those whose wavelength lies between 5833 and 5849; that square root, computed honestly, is 10.3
